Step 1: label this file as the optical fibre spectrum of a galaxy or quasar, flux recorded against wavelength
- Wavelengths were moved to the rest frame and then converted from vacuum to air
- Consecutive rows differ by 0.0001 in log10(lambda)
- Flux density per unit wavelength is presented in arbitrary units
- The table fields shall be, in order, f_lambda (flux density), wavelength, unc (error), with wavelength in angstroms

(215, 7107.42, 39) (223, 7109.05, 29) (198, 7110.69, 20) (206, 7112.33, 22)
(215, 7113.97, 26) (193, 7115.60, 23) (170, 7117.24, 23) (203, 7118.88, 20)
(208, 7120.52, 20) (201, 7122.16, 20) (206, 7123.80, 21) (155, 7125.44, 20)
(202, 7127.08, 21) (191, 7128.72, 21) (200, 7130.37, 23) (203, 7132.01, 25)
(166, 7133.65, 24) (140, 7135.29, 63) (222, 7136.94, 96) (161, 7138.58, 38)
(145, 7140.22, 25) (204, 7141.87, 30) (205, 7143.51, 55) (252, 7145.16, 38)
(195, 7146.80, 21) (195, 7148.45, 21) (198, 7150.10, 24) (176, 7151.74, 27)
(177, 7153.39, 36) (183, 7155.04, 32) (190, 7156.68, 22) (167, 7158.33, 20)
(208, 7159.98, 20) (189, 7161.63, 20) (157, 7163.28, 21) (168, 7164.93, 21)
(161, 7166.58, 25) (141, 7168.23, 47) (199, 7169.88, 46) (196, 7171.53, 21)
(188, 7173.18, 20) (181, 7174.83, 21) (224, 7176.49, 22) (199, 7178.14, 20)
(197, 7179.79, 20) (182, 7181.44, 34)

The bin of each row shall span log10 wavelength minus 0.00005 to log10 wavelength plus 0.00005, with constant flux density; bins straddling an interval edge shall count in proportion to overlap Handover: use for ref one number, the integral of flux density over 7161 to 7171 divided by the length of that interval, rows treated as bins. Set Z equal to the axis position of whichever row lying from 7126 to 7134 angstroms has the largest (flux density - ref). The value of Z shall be 7132.01 angstroms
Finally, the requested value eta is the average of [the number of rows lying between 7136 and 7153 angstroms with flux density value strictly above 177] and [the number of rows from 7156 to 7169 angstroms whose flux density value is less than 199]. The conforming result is 7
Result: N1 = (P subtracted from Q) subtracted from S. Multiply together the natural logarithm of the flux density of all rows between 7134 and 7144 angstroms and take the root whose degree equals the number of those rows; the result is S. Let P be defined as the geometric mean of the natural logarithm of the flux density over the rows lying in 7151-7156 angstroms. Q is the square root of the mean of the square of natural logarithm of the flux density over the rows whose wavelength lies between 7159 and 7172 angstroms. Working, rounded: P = 5.19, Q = 5.17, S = 5.17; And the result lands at 5.18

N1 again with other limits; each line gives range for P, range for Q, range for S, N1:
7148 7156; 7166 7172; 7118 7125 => 5.39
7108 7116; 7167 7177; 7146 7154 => 5.34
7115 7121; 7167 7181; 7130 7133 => 5.32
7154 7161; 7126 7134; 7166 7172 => 5.12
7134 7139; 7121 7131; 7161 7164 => 5.03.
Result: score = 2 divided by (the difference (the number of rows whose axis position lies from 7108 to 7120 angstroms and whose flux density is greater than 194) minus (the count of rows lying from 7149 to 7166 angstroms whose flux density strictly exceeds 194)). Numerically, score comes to 0.7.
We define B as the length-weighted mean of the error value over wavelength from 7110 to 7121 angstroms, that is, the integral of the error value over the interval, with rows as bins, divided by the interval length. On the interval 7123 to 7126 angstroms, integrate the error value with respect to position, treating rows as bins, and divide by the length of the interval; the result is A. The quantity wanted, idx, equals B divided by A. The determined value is 1.08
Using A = 20.5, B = 22.1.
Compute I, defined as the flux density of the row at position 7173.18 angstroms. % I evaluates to 188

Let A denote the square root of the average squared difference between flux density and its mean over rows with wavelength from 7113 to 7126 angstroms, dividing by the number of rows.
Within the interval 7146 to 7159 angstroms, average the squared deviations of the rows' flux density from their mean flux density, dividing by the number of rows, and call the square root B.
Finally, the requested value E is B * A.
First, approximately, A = 19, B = 10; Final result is 202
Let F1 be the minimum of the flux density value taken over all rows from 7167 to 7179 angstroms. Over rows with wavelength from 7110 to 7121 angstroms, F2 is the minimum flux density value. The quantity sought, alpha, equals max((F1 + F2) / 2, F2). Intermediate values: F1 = 141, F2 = 170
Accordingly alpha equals 170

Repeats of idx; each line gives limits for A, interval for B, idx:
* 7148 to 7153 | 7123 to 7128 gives 0.82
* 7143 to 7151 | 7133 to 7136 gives 1.42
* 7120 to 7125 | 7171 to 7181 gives 1.04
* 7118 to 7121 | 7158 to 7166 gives 1.03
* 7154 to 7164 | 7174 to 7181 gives 0.94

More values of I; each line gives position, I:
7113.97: 215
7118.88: 203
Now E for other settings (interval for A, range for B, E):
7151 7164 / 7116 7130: 262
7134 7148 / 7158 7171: 779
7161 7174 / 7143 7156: 448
